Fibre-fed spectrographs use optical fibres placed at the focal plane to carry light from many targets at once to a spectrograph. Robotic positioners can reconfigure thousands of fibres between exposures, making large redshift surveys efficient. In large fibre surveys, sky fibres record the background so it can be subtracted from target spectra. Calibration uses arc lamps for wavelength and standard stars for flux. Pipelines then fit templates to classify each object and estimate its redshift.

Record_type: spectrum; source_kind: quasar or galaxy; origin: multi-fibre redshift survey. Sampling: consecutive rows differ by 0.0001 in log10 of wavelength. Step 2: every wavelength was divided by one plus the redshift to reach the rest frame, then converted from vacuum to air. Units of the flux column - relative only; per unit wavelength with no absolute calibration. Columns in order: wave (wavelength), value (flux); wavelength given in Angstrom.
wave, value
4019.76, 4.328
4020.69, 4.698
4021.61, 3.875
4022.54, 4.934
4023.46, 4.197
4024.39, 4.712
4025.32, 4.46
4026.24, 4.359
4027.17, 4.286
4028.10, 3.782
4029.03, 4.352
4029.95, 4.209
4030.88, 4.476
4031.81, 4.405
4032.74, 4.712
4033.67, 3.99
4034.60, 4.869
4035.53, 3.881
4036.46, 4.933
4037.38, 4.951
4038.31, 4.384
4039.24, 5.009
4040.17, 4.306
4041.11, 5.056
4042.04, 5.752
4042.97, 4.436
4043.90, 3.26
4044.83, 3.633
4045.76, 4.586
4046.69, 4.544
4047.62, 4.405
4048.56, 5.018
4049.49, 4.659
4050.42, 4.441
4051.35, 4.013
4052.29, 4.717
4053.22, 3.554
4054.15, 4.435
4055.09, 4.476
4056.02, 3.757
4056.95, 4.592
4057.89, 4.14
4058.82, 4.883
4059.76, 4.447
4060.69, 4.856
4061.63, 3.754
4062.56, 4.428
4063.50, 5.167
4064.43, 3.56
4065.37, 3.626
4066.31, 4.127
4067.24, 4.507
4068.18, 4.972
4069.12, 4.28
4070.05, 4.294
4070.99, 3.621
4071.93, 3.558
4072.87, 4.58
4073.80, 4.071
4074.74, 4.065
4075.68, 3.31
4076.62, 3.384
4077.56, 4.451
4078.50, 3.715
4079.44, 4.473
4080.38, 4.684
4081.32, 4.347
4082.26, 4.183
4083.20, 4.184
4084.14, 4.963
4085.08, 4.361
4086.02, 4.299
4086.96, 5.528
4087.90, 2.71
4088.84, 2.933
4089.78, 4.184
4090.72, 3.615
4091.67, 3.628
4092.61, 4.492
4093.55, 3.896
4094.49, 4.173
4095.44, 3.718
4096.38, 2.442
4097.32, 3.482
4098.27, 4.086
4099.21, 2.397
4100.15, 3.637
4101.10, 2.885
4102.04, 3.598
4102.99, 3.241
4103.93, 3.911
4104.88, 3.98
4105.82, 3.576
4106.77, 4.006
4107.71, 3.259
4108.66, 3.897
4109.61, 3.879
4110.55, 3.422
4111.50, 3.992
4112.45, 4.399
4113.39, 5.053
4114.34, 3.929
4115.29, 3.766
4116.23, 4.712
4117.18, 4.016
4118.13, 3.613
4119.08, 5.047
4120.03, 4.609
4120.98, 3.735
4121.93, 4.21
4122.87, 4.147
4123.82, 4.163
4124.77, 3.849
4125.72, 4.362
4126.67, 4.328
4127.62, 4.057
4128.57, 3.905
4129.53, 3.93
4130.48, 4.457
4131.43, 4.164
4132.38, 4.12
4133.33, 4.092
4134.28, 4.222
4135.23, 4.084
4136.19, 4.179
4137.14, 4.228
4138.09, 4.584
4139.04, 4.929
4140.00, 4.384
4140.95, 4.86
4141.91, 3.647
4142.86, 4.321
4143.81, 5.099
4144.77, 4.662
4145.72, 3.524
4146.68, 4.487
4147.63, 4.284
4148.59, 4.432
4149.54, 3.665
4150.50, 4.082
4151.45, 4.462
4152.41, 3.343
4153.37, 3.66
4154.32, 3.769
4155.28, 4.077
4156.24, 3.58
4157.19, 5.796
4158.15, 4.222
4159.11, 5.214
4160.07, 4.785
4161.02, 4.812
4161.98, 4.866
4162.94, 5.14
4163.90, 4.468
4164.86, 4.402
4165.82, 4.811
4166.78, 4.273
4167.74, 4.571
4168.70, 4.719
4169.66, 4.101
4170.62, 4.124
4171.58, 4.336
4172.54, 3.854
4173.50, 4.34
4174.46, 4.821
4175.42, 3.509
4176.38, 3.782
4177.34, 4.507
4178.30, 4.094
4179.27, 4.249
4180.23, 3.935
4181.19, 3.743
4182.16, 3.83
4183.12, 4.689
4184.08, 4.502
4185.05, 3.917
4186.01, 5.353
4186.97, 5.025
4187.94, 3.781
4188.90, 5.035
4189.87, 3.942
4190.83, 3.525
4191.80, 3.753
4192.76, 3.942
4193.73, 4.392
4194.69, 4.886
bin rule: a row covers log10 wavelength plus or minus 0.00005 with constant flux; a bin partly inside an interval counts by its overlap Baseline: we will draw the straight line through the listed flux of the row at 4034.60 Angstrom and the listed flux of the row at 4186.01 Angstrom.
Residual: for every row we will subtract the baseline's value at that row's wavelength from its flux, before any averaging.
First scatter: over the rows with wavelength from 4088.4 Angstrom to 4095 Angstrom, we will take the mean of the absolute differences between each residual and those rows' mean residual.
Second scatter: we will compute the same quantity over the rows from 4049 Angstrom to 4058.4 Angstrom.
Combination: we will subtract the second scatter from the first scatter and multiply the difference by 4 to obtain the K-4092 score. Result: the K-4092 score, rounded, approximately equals 0.21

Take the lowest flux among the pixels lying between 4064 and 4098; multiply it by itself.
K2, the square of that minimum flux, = 6.0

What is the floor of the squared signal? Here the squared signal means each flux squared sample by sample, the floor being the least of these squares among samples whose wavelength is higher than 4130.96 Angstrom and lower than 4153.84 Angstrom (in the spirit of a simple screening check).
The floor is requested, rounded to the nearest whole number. 11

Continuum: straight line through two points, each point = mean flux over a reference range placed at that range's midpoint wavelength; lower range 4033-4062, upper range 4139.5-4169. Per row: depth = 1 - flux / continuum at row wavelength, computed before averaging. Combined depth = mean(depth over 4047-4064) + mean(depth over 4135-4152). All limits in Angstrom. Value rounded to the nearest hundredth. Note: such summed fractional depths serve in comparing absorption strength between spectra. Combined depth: 0.02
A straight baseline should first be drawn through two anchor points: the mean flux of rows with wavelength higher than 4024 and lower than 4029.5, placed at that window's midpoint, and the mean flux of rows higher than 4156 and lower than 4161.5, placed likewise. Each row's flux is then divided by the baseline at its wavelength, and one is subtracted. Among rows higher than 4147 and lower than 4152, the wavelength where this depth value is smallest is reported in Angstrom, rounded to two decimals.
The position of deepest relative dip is 4149.54 Angstrom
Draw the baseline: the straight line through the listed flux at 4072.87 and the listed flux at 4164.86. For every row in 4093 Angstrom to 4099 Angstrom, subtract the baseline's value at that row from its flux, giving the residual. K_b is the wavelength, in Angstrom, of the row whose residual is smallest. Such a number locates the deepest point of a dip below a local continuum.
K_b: 4096.38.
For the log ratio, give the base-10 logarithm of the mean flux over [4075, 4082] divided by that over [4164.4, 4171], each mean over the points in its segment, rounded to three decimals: -0.039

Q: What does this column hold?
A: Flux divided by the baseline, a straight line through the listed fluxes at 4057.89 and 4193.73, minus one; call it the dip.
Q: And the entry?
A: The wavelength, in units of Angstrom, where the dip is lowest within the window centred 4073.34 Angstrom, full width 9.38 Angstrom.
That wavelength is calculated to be 4075.68 Angstrom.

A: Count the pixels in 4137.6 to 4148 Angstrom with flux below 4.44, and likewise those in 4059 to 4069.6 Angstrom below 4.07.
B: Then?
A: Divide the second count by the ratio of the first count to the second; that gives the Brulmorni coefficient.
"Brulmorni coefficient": 1.8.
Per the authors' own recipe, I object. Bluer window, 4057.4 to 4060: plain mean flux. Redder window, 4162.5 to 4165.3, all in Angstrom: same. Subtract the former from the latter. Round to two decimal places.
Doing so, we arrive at 0.18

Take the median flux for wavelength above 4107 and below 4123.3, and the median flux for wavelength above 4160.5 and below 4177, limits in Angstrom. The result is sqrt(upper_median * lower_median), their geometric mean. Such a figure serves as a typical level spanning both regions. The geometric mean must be 4.19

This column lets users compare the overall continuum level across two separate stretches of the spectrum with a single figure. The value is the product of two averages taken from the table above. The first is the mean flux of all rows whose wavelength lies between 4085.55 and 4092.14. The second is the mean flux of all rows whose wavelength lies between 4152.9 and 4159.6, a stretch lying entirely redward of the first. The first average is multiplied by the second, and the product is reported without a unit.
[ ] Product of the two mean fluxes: 16.6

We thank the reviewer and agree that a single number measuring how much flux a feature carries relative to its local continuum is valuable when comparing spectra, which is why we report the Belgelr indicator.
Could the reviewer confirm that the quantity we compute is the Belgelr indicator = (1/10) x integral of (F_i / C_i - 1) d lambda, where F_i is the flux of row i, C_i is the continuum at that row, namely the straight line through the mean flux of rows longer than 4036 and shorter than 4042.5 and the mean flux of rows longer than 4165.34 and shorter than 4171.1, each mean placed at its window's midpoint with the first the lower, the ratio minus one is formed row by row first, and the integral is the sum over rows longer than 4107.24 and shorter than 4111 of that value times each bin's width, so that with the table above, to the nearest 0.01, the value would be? -0.08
